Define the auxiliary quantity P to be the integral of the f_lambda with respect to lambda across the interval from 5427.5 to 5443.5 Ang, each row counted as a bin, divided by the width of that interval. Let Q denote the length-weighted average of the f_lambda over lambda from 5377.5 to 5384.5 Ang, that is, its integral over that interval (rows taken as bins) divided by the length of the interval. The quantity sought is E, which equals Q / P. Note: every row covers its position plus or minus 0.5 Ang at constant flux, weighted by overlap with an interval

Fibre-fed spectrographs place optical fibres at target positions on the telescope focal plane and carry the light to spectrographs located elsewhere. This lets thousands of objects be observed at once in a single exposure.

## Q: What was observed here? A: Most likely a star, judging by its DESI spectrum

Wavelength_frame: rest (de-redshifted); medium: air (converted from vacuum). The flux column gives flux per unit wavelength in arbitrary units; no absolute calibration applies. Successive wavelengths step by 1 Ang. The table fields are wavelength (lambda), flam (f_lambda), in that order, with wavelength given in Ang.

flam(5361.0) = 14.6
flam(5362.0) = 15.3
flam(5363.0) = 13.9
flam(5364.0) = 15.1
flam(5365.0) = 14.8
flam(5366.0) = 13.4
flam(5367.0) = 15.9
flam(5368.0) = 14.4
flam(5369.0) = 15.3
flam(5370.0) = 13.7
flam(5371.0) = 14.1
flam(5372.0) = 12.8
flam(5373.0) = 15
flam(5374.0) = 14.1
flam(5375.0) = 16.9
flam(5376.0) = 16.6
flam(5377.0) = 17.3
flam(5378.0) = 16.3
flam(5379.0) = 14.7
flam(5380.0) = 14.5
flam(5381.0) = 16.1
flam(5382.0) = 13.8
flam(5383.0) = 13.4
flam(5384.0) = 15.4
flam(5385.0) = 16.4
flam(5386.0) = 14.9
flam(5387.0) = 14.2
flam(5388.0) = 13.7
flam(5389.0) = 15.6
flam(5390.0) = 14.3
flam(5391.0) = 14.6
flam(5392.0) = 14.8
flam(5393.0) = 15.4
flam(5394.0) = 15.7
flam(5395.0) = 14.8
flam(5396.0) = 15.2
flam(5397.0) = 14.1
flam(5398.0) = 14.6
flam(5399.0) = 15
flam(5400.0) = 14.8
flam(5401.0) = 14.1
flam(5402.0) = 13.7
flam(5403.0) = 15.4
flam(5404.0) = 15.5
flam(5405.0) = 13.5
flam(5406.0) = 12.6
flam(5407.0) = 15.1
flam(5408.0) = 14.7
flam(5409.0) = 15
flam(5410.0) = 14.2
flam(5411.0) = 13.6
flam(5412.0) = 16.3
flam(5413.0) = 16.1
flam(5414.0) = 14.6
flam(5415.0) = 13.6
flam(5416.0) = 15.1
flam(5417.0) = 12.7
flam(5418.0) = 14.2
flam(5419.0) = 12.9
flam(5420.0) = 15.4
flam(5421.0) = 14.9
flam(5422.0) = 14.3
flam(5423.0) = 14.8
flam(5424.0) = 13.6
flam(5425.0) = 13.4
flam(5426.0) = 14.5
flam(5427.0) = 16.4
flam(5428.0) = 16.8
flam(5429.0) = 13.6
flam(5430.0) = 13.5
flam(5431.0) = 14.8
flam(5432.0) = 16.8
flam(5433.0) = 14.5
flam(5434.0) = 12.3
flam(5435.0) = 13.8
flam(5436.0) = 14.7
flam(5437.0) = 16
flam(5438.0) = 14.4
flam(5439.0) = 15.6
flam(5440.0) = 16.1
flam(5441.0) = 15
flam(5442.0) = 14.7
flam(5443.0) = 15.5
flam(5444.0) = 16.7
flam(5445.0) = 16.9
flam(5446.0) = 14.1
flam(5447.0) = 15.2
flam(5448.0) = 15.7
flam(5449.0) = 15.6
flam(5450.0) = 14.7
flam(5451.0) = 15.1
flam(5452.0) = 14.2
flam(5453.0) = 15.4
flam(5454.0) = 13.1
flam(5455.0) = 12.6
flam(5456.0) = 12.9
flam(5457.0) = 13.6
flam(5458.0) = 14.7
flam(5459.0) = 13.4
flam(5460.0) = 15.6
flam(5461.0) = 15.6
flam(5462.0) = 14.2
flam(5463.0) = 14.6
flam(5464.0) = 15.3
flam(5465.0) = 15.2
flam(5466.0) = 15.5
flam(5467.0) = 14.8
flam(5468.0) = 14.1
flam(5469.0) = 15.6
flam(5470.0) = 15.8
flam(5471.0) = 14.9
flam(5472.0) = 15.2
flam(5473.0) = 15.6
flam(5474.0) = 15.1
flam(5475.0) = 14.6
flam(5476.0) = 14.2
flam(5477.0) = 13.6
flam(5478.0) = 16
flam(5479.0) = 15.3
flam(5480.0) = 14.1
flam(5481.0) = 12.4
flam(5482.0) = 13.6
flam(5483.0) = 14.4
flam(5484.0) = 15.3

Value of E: 1.00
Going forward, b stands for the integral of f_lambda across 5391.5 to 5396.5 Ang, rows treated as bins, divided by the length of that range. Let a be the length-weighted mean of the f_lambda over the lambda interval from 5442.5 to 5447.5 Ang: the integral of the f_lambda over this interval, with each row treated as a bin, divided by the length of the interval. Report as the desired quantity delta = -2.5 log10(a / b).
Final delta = -0.04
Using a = 15.7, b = 15.18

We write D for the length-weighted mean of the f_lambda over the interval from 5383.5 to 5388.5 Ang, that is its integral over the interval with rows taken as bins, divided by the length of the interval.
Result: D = 14.9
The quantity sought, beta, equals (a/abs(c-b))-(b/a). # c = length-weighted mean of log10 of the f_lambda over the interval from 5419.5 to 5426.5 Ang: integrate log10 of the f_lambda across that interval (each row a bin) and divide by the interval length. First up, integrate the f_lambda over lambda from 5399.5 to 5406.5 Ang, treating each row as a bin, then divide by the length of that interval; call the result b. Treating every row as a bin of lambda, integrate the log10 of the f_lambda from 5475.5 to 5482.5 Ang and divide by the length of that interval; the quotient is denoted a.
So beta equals -12.3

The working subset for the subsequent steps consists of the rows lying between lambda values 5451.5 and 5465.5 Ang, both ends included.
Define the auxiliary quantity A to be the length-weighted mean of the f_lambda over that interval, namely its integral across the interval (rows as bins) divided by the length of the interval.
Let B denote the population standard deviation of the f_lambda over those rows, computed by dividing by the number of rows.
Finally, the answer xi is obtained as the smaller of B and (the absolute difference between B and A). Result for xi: 1.0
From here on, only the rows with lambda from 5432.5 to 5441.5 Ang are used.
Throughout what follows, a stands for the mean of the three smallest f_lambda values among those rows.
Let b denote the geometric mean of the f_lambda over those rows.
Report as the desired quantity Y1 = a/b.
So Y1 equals 0.920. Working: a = 13.5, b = 14.7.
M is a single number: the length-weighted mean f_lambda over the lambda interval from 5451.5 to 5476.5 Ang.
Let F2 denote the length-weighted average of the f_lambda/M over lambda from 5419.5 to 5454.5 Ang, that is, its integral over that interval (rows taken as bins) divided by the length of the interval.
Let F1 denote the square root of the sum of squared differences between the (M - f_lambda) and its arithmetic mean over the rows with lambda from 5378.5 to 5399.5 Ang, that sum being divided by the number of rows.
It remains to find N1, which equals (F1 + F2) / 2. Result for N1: 0.89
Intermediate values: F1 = 0.8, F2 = 1.02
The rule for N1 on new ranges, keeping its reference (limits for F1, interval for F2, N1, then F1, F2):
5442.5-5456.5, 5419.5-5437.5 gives 1.14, 1.3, 1.00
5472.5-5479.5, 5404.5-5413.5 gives 0.88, 0.8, 1.00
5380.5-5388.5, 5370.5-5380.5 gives 1.05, 1.1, 1.04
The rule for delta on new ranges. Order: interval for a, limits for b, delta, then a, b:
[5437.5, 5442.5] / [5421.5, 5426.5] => -0.08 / 15.2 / 14.12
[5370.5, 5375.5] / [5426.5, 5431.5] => 0.03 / 14.6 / 15.02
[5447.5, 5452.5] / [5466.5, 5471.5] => 0.00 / 15.1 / 15.04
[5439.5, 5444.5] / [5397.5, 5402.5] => -0.08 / 15.6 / 14.44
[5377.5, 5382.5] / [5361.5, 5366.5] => -0.04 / 15.1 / 14.50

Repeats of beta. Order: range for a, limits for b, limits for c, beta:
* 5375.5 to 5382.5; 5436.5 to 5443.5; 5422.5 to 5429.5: -12.8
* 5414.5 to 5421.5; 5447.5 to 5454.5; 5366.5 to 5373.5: -12.8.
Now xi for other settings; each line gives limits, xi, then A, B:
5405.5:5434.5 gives 1.2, 14.5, 1.2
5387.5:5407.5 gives 0.8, 14.6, 0.8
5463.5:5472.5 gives 0.5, 15.2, 0.5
